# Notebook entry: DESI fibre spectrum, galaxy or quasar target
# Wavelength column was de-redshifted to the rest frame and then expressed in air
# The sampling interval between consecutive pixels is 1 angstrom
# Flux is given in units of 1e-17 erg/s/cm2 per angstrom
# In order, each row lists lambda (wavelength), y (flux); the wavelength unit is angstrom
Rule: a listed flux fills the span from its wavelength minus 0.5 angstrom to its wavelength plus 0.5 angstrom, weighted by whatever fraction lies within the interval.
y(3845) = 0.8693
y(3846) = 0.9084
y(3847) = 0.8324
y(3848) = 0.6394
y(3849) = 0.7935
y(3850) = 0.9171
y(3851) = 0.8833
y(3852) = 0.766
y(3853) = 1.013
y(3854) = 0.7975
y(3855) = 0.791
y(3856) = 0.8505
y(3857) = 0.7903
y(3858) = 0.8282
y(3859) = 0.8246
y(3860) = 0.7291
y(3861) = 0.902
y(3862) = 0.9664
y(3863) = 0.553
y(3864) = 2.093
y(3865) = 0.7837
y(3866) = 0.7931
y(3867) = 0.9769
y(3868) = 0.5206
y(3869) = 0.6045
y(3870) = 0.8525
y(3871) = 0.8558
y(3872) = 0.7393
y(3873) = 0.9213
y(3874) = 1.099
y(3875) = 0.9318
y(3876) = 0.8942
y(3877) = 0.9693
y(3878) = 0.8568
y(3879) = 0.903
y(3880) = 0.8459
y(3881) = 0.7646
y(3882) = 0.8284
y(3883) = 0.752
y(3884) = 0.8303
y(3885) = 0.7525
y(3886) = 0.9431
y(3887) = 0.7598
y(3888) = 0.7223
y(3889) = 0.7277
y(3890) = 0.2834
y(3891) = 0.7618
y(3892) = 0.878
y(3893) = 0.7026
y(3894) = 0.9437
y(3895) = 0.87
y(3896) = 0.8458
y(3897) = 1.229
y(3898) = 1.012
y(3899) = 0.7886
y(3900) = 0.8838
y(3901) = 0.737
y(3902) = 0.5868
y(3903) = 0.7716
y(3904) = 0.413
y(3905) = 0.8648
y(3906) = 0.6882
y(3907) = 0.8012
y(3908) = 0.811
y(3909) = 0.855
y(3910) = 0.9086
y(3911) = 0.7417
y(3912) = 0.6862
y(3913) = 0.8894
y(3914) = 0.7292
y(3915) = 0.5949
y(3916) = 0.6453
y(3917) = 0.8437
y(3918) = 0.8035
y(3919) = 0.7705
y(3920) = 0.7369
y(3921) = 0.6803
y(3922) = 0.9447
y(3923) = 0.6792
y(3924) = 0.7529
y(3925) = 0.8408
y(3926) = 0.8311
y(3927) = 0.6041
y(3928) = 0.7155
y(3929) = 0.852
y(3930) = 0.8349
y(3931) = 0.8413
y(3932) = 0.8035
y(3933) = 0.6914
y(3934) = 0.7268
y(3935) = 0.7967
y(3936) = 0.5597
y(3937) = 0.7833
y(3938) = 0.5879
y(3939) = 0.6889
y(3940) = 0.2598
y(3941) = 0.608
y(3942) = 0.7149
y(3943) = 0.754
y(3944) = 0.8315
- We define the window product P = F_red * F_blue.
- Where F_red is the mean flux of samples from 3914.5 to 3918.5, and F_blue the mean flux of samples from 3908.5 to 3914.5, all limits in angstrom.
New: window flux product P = 0.58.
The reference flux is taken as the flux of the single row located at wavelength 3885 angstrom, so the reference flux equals 0.7525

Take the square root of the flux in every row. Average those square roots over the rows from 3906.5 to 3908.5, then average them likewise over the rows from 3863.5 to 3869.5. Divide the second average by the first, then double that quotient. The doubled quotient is 2.12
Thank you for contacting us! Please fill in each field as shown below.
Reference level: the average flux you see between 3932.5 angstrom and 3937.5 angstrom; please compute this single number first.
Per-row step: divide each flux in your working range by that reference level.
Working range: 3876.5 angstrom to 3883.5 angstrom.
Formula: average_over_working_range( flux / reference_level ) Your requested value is 1.19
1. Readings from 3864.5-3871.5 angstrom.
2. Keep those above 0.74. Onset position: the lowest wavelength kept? 3865 angstrom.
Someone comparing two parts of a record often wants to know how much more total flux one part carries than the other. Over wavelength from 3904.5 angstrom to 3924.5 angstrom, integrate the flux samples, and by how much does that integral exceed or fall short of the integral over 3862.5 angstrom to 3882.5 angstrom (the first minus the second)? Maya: -2.4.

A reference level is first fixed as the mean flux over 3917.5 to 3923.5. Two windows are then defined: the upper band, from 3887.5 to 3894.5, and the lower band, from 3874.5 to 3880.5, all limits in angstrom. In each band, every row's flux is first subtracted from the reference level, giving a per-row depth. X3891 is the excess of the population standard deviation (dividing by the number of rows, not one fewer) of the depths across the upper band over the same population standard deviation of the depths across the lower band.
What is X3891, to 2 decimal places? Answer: 0.15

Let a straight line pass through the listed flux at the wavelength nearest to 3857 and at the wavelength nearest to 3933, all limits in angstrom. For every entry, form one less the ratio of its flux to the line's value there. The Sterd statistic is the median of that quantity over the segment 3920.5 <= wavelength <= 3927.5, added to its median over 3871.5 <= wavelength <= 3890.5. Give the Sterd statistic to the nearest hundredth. -0.17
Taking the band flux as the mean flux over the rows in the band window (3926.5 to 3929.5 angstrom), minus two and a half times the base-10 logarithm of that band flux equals 0.35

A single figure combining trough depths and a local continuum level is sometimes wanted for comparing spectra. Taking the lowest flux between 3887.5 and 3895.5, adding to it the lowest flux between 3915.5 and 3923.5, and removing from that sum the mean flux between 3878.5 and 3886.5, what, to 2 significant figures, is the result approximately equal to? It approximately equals 0.10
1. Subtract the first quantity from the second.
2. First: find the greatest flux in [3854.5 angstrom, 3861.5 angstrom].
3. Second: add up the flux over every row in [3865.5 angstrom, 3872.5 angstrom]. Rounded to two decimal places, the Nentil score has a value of 4.44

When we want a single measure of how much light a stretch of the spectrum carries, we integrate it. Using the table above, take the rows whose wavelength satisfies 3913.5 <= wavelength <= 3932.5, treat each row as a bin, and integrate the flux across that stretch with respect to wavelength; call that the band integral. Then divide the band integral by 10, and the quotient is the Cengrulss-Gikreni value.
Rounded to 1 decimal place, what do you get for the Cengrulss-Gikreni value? 1.5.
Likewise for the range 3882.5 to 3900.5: 1.5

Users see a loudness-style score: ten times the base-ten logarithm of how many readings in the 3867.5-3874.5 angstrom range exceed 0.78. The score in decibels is 6.0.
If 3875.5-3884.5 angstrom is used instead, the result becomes 8.5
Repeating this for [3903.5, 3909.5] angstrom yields 6.0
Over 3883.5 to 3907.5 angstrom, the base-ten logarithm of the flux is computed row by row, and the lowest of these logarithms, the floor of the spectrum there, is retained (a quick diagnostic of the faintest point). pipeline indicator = -0.55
